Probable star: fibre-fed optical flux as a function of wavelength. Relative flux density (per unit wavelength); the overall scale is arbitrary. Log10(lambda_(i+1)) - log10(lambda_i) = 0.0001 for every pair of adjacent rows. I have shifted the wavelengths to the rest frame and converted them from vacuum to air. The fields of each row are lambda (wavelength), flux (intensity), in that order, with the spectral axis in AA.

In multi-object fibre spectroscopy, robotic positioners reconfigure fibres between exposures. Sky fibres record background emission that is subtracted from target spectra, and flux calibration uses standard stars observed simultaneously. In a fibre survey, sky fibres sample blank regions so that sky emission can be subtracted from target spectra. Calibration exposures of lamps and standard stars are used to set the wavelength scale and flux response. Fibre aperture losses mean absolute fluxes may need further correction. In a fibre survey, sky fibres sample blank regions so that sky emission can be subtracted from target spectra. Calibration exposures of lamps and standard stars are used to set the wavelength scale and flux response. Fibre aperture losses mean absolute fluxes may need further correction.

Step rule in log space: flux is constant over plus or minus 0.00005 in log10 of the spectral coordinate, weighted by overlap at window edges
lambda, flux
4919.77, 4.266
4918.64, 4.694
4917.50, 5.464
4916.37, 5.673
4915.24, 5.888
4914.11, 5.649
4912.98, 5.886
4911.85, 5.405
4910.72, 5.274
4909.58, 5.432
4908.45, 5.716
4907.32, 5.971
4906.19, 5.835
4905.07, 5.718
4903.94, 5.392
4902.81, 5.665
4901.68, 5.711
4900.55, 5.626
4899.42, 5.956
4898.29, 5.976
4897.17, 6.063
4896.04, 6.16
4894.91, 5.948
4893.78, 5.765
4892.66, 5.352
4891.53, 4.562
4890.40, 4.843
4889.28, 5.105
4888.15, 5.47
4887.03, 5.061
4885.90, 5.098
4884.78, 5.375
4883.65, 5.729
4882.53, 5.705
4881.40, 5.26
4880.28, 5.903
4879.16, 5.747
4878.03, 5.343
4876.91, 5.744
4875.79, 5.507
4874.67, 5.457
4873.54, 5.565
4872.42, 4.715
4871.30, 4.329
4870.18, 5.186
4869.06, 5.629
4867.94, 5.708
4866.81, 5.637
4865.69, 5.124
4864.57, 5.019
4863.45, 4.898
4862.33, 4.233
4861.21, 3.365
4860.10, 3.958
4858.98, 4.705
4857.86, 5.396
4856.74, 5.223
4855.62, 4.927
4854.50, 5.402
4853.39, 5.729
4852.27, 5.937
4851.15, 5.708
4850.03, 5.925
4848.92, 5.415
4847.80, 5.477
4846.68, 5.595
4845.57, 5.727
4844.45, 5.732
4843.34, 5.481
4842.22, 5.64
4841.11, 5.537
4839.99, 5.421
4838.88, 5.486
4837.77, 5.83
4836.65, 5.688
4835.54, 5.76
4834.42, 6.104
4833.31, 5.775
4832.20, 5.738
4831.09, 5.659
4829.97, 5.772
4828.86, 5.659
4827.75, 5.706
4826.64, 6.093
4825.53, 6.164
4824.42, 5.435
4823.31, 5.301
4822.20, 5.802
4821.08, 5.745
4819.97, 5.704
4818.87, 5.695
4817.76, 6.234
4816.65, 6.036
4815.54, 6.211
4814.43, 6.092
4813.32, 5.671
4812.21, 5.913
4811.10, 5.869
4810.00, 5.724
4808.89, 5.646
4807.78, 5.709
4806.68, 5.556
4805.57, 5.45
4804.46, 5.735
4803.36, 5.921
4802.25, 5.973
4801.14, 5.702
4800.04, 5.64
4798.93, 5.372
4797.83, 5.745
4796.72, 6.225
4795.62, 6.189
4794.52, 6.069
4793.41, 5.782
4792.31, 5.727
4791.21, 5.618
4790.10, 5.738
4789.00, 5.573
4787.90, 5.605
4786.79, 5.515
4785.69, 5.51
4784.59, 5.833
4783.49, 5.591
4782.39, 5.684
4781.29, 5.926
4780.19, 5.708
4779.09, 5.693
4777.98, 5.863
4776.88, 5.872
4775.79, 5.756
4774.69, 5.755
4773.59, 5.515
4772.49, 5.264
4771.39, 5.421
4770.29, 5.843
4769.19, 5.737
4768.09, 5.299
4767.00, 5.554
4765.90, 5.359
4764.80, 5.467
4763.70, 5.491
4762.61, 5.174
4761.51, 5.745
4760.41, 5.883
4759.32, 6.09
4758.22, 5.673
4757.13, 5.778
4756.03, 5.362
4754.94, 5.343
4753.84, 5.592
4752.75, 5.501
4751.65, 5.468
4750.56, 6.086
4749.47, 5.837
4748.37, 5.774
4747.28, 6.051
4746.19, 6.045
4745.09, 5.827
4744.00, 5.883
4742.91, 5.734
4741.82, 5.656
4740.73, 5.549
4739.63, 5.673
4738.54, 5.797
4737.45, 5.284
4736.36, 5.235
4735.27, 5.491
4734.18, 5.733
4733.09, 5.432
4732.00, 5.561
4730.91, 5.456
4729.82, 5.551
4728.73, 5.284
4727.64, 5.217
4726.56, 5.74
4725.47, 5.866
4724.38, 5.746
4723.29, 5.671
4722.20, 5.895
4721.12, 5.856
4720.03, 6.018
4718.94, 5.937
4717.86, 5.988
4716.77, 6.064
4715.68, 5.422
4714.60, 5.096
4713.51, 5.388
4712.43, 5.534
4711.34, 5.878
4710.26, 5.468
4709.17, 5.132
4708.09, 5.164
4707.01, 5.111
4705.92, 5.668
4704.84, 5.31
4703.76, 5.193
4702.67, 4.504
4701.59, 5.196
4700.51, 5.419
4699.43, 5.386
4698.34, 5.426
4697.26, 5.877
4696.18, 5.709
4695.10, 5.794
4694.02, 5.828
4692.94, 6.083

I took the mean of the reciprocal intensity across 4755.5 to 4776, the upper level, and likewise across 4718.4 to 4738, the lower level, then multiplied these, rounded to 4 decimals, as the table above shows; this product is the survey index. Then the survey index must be 0.0320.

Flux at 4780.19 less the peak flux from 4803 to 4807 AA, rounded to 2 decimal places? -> -0.21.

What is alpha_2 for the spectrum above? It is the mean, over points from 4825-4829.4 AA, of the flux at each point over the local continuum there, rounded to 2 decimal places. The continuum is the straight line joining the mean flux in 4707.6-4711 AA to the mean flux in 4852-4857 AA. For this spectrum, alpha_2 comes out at 1.09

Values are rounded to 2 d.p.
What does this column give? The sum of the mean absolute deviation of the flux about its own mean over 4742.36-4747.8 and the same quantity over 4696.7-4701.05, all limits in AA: 0.29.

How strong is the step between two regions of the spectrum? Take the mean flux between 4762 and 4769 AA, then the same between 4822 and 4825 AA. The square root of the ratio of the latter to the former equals 1.01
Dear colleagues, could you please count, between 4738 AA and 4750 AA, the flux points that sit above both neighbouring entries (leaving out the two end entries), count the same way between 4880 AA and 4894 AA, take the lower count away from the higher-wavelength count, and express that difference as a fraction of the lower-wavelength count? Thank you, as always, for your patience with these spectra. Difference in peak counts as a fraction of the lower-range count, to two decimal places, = 0.00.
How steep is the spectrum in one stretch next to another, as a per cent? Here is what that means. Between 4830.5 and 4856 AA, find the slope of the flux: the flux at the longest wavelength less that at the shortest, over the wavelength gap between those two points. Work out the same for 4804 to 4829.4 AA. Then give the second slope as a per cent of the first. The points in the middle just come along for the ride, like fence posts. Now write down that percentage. 10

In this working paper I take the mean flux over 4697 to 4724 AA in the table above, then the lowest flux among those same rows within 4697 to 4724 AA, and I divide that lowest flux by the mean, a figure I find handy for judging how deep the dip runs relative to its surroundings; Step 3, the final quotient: 0.82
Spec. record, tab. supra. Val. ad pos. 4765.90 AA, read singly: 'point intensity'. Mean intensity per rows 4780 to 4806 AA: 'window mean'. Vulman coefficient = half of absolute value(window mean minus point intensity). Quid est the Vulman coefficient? 0.19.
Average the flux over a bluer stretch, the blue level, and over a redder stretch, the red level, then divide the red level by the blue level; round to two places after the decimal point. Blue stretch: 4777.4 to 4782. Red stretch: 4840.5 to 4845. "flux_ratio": 0.97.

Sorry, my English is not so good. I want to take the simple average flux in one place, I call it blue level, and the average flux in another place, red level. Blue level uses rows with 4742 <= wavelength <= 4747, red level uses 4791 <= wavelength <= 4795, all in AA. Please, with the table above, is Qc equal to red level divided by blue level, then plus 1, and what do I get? 1.99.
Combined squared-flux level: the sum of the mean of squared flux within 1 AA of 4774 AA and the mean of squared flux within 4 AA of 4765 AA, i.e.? 61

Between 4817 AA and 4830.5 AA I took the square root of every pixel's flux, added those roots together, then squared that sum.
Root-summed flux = 831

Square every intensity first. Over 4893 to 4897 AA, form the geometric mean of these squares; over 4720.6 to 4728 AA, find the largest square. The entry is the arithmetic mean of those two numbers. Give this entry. 35.1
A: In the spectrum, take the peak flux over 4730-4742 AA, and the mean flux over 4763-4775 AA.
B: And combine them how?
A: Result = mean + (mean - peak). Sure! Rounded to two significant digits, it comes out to 5.2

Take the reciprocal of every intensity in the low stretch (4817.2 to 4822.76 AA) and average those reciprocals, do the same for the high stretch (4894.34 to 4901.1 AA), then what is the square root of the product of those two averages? 0.17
